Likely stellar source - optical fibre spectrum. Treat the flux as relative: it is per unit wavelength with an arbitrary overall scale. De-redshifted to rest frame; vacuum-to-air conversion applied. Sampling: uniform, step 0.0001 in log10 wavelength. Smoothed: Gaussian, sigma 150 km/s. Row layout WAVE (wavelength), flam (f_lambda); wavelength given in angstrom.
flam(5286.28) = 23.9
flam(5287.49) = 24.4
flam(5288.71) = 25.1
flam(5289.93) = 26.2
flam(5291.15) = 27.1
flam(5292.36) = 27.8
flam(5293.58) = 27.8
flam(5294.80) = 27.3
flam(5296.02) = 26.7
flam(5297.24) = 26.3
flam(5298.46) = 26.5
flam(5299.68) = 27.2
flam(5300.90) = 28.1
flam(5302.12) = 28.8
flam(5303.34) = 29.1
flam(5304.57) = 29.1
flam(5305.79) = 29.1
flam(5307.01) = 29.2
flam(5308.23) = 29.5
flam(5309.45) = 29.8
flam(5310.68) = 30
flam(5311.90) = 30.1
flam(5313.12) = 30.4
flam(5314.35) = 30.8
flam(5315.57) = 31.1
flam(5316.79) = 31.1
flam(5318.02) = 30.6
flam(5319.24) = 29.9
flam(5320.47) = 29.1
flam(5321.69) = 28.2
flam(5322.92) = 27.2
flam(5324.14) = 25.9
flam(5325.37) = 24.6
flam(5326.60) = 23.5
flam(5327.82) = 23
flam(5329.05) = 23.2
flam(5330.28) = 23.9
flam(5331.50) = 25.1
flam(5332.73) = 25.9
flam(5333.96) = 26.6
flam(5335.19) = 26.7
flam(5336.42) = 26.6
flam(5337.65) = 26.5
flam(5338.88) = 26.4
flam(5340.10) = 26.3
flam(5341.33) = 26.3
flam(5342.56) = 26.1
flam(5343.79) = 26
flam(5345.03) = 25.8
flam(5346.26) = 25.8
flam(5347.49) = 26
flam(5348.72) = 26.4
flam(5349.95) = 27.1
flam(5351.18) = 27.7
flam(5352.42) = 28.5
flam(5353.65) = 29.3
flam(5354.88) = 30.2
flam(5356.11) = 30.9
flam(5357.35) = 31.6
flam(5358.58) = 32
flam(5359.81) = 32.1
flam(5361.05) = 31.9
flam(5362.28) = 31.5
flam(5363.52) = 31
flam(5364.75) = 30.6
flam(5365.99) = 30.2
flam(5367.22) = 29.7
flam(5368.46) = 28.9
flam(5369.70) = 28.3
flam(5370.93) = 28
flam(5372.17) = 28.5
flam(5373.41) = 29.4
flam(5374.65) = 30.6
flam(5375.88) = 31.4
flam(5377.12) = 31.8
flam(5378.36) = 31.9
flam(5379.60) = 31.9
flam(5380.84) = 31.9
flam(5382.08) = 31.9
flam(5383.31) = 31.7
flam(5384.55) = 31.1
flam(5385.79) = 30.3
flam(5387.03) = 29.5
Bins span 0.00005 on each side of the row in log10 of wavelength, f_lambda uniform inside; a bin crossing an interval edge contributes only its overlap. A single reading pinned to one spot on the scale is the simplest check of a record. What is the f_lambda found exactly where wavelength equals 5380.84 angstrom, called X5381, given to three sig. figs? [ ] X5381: 31.9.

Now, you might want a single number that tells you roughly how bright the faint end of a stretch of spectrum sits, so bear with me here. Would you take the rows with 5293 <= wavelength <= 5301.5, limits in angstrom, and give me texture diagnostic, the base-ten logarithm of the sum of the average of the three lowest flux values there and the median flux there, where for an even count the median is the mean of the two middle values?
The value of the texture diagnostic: 1.73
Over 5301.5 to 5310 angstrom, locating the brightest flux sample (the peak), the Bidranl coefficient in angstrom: 5309.45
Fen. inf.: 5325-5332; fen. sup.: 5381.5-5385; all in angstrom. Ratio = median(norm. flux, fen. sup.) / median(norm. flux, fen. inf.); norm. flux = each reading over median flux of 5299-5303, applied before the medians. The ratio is 1.34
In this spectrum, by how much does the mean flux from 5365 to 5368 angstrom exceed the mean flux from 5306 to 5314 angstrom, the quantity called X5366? 0.1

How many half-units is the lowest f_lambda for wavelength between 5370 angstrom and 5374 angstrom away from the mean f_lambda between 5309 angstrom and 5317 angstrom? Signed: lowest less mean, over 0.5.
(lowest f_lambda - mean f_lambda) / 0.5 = -4.9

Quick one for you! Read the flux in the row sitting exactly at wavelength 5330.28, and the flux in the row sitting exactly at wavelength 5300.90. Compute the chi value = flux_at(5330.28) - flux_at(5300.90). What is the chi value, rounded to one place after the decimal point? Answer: -4.2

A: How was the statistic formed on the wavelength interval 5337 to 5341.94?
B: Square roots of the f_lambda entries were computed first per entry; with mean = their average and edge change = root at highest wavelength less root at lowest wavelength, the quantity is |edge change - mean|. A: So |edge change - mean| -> 5.16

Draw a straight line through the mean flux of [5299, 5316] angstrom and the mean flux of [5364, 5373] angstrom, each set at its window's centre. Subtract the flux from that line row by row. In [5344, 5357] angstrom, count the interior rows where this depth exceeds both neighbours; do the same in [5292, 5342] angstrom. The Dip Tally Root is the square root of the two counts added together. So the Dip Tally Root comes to 1.7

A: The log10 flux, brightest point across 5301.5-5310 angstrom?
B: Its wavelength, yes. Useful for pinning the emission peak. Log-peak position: 5309.45 angstrom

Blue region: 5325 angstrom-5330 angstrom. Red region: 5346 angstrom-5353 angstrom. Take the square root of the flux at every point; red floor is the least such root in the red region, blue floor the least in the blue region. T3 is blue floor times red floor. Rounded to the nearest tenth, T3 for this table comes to 24.4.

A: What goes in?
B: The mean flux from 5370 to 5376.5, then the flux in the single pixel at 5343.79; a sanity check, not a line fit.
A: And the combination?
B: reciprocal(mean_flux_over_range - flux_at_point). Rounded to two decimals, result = 0.28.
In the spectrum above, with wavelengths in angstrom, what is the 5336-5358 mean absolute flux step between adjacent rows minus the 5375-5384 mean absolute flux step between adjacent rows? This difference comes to 0.27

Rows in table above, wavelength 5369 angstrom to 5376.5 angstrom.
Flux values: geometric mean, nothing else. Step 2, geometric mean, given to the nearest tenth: 29.3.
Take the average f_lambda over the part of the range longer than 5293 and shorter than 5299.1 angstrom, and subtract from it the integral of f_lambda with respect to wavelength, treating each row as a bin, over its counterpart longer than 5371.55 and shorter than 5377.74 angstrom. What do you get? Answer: -161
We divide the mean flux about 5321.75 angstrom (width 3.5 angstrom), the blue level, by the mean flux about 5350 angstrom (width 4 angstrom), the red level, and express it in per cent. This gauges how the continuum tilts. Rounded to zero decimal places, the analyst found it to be 104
